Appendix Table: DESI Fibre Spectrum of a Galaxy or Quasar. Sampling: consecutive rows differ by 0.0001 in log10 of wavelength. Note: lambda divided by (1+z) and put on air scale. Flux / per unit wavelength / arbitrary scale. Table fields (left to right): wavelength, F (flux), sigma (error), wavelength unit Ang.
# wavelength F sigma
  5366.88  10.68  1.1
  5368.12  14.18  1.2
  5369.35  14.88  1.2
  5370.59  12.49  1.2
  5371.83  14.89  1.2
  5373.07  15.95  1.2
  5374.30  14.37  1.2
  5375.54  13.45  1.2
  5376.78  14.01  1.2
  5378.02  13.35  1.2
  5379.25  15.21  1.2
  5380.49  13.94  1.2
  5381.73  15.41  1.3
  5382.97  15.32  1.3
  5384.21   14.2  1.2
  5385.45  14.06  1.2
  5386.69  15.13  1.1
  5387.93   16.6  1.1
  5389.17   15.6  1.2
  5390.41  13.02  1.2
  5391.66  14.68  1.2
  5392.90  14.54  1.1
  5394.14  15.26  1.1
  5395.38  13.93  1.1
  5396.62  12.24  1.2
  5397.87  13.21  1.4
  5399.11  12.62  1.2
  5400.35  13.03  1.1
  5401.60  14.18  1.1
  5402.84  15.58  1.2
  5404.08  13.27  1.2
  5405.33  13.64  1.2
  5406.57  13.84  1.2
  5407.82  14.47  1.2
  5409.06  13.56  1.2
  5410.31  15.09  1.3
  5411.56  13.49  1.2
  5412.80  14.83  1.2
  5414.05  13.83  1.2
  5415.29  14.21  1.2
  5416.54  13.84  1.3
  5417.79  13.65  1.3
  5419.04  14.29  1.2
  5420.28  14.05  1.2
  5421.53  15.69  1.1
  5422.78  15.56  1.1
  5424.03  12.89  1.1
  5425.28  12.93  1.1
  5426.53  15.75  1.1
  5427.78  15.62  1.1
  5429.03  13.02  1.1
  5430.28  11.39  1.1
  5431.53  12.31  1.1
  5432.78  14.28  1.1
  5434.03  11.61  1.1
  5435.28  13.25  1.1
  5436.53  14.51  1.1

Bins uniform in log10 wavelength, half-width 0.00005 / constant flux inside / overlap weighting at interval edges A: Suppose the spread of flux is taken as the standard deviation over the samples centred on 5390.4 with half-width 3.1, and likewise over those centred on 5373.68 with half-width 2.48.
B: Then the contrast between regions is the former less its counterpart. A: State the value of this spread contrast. 0.3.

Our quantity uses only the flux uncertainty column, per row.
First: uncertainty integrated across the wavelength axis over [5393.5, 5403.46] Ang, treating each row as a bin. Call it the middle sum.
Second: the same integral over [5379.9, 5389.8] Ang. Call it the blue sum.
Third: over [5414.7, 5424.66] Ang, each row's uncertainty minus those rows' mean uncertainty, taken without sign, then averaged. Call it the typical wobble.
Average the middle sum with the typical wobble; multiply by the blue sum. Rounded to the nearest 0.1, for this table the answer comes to 69.9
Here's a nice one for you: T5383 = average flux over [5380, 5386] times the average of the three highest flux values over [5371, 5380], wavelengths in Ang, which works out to 224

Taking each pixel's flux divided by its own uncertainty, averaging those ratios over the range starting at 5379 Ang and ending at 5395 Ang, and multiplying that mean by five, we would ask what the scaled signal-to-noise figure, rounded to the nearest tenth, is 62.9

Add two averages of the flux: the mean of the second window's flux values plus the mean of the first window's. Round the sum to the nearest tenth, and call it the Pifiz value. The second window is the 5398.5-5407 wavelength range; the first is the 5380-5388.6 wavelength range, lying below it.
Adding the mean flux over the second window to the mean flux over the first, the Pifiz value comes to 28.7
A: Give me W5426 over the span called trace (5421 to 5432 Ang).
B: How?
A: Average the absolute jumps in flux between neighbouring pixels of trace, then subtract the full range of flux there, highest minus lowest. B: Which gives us -2.99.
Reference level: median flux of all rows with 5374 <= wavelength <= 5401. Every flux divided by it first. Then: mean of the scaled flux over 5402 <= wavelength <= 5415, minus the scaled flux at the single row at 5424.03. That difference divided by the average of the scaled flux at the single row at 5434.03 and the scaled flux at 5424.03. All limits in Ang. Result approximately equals 0.10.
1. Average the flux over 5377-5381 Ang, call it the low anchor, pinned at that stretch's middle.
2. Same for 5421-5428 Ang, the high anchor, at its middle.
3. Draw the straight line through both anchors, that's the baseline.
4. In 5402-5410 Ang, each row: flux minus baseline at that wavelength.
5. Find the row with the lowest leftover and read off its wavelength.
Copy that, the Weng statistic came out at 5404.08 Ang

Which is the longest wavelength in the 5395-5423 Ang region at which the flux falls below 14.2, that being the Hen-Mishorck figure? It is 5420.28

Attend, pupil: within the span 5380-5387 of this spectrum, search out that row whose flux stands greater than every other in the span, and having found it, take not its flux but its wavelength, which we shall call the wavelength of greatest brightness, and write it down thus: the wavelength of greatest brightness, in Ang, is 5381.73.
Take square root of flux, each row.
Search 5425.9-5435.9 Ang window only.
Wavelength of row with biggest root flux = 5426.53 Ang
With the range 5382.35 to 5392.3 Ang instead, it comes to 5387.93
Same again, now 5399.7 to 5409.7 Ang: 5402.84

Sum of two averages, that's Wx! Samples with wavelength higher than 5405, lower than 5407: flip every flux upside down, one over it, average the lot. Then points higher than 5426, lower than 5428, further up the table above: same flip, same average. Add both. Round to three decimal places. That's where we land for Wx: 0.137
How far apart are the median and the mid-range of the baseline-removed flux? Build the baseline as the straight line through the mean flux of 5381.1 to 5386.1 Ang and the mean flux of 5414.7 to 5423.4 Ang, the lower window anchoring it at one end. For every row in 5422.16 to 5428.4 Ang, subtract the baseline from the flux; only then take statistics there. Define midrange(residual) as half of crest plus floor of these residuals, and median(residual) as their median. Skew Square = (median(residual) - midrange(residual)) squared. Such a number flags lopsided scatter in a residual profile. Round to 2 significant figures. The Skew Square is 1.5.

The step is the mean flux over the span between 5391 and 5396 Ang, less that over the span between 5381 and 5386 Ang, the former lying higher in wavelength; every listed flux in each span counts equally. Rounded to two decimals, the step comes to -0.15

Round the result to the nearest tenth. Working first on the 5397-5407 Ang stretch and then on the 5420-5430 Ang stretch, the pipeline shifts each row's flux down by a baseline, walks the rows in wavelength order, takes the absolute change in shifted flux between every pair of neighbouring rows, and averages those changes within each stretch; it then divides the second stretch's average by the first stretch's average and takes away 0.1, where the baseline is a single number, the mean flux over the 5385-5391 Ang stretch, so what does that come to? 1.5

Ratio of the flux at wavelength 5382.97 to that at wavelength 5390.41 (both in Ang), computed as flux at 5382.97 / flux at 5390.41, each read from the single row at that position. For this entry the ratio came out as 1.18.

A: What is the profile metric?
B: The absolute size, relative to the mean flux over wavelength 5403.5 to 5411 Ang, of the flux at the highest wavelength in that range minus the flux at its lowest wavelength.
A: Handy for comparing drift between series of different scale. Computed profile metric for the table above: 0.13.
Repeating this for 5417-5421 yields 0.03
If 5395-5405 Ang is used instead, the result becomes 0.05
